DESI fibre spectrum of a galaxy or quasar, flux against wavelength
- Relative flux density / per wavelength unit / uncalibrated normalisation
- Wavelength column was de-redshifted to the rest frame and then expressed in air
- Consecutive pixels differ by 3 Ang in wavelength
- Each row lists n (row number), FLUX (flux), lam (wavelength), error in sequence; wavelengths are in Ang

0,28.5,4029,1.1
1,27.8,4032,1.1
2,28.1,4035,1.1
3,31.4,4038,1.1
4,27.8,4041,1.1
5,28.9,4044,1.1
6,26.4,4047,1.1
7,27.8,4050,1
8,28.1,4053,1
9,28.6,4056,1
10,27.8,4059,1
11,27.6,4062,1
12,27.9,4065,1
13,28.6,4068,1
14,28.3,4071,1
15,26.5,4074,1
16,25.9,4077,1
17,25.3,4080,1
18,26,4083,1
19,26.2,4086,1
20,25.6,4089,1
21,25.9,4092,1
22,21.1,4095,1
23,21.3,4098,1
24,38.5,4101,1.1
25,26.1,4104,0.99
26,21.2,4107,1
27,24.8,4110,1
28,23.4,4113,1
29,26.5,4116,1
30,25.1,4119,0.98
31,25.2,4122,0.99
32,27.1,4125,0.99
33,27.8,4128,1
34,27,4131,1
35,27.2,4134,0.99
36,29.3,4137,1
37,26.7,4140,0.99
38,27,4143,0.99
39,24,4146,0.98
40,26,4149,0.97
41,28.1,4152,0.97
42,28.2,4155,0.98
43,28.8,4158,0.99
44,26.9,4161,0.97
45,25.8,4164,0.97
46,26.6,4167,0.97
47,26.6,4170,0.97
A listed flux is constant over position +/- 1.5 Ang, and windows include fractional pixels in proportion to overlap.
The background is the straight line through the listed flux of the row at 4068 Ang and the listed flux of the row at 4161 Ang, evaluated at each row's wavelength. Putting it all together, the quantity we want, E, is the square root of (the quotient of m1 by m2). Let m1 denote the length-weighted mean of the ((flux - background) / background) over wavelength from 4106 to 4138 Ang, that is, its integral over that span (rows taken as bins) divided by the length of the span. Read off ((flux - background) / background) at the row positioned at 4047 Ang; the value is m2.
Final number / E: 0.8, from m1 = -0.062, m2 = -0.09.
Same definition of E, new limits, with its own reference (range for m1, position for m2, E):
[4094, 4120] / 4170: 4.2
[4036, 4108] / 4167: 2.7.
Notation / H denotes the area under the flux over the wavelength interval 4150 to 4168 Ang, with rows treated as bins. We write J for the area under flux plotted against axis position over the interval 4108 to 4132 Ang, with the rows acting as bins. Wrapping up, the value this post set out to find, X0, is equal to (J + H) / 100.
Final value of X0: 11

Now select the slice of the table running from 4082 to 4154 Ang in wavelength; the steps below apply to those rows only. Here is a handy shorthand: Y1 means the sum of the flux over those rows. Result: 627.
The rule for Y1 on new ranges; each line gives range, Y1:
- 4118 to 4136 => 159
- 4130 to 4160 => 272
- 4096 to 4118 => 182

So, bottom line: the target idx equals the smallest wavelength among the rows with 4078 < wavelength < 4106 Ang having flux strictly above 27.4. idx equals 4101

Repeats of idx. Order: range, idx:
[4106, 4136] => 4128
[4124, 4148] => 4128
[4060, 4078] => 4062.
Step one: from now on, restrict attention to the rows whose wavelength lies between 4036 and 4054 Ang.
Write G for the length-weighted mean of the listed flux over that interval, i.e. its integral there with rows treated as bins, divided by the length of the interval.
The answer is 28.4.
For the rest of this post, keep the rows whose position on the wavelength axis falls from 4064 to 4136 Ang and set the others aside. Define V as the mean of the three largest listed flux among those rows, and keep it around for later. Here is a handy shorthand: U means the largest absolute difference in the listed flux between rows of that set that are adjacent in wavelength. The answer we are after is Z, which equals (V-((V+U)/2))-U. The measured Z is -10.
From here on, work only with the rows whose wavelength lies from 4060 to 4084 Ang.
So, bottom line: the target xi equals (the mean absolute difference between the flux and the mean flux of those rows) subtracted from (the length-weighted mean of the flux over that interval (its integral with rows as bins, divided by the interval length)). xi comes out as 26.0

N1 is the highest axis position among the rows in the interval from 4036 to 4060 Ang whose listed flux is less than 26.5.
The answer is 4047 Ang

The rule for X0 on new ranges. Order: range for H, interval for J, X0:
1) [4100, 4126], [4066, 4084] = 12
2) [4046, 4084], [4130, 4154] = 17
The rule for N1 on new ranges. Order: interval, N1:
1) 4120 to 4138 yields 4122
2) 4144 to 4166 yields 4164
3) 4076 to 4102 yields 4098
